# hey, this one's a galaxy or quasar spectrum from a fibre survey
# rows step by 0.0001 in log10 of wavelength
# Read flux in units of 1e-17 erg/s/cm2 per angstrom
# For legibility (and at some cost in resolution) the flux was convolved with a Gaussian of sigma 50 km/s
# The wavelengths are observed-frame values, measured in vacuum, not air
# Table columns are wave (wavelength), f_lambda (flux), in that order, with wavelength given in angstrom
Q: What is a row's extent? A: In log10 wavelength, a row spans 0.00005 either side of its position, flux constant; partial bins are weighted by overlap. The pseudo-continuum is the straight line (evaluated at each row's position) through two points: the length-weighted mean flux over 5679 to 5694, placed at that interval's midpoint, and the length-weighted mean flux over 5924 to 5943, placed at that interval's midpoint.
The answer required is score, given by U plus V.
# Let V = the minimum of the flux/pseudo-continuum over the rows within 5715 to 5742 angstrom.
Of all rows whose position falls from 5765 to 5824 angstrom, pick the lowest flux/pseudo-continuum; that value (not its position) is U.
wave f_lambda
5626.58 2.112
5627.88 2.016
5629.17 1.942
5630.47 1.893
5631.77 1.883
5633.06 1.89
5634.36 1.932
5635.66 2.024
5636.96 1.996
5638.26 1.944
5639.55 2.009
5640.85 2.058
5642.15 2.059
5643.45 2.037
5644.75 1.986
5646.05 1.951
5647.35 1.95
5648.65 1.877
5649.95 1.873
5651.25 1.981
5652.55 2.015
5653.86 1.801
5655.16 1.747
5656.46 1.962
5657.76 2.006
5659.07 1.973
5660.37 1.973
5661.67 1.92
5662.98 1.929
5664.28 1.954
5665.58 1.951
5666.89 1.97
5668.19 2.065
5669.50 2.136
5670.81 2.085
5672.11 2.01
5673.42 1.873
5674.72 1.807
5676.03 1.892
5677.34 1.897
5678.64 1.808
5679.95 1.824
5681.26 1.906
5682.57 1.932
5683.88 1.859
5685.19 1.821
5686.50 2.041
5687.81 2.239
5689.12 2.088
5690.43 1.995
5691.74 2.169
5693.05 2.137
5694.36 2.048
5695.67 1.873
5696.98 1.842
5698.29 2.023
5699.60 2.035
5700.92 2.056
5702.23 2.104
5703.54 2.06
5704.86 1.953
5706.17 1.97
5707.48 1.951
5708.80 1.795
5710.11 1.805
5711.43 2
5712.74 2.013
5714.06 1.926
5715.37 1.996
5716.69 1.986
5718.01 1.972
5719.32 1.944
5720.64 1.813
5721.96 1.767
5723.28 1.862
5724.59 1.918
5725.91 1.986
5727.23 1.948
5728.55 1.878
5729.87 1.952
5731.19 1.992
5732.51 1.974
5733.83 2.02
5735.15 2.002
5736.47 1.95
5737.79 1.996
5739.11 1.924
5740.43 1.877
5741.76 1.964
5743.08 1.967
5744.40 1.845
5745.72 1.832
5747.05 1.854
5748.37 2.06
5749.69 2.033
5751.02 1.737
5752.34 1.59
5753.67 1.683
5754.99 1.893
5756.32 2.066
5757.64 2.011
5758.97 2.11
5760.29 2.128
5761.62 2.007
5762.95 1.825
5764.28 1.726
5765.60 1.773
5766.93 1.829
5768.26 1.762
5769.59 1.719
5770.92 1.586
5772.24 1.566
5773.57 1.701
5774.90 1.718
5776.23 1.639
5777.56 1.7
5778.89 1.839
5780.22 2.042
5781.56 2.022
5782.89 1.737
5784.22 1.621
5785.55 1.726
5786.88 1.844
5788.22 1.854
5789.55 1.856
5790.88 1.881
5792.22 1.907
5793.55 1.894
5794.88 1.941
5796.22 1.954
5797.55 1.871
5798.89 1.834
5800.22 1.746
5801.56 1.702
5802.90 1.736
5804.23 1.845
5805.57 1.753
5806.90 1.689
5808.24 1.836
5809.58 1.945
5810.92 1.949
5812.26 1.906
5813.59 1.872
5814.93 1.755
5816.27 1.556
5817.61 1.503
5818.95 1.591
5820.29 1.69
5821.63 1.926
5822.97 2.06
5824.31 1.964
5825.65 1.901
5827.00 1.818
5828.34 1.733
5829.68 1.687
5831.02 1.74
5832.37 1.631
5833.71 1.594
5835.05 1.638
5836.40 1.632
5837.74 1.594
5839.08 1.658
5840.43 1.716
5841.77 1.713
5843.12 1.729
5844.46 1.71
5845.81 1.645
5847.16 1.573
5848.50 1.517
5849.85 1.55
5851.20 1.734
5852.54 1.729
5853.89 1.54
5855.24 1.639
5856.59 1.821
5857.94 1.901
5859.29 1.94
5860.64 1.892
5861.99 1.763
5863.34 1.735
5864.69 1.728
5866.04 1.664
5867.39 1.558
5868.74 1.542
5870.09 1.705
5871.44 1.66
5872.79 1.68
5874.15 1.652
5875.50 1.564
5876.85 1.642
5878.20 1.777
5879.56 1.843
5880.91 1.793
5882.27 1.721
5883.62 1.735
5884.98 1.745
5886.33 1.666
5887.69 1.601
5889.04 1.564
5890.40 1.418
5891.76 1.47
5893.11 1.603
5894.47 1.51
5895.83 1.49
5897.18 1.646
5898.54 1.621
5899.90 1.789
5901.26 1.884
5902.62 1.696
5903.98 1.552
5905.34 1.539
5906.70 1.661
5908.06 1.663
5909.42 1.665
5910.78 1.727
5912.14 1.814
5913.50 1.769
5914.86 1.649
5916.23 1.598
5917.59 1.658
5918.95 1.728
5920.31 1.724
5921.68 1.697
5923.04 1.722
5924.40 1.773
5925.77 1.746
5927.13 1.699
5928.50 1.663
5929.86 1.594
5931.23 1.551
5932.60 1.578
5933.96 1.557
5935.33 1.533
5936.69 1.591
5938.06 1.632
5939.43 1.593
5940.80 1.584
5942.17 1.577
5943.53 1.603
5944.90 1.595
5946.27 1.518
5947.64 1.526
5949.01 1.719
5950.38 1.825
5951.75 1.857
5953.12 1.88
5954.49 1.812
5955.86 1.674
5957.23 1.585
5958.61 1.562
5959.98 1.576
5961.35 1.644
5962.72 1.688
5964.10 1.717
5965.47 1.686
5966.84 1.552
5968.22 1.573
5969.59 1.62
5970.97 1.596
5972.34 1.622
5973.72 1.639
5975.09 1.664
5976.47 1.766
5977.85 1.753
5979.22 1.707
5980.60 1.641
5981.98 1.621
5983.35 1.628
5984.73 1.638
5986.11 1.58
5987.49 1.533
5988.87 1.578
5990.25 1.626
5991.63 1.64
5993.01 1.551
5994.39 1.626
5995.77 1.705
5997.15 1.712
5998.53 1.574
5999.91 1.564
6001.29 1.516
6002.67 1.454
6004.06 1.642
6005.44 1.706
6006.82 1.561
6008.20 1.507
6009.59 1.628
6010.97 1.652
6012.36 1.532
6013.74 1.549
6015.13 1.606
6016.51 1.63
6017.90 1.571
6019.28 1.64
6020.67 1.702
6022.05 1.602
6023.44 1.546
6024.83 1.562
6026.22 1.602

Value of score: 1.75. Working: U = 0.837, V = 0.91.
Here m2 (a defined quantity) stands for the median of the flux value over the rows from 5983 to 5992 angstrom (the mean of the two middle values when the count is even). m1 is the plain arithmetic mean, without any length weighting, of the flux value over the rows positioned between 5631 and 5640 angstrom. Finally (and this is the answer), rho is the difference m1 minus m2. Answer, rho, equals 0.33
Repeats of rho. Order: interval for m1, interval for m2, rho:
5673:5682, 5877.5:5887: 0.11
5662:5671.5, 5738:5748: 0.14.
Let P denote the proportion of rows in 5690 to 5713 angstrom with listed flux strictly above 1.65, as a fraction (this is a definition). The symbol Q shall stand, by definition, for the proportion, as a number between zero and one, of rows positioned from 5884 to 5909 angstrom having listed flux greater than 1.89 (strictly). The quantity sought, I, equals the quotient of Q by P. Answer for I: 0.0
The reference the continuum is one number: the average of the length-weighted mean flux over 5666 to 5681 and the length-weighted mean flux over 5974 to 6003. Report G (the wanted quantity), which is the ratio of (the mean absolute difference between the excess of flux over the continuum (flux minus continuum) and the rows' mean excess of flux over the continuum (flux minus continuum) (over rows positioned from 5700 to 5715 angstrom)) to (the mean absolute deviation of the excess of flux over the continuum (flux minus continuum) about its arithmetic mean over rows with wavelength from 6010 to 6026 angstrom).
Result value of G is 1.7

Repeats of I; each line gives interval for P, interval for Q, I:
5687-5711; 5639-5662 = 0.8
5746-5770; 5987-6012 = 0.0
